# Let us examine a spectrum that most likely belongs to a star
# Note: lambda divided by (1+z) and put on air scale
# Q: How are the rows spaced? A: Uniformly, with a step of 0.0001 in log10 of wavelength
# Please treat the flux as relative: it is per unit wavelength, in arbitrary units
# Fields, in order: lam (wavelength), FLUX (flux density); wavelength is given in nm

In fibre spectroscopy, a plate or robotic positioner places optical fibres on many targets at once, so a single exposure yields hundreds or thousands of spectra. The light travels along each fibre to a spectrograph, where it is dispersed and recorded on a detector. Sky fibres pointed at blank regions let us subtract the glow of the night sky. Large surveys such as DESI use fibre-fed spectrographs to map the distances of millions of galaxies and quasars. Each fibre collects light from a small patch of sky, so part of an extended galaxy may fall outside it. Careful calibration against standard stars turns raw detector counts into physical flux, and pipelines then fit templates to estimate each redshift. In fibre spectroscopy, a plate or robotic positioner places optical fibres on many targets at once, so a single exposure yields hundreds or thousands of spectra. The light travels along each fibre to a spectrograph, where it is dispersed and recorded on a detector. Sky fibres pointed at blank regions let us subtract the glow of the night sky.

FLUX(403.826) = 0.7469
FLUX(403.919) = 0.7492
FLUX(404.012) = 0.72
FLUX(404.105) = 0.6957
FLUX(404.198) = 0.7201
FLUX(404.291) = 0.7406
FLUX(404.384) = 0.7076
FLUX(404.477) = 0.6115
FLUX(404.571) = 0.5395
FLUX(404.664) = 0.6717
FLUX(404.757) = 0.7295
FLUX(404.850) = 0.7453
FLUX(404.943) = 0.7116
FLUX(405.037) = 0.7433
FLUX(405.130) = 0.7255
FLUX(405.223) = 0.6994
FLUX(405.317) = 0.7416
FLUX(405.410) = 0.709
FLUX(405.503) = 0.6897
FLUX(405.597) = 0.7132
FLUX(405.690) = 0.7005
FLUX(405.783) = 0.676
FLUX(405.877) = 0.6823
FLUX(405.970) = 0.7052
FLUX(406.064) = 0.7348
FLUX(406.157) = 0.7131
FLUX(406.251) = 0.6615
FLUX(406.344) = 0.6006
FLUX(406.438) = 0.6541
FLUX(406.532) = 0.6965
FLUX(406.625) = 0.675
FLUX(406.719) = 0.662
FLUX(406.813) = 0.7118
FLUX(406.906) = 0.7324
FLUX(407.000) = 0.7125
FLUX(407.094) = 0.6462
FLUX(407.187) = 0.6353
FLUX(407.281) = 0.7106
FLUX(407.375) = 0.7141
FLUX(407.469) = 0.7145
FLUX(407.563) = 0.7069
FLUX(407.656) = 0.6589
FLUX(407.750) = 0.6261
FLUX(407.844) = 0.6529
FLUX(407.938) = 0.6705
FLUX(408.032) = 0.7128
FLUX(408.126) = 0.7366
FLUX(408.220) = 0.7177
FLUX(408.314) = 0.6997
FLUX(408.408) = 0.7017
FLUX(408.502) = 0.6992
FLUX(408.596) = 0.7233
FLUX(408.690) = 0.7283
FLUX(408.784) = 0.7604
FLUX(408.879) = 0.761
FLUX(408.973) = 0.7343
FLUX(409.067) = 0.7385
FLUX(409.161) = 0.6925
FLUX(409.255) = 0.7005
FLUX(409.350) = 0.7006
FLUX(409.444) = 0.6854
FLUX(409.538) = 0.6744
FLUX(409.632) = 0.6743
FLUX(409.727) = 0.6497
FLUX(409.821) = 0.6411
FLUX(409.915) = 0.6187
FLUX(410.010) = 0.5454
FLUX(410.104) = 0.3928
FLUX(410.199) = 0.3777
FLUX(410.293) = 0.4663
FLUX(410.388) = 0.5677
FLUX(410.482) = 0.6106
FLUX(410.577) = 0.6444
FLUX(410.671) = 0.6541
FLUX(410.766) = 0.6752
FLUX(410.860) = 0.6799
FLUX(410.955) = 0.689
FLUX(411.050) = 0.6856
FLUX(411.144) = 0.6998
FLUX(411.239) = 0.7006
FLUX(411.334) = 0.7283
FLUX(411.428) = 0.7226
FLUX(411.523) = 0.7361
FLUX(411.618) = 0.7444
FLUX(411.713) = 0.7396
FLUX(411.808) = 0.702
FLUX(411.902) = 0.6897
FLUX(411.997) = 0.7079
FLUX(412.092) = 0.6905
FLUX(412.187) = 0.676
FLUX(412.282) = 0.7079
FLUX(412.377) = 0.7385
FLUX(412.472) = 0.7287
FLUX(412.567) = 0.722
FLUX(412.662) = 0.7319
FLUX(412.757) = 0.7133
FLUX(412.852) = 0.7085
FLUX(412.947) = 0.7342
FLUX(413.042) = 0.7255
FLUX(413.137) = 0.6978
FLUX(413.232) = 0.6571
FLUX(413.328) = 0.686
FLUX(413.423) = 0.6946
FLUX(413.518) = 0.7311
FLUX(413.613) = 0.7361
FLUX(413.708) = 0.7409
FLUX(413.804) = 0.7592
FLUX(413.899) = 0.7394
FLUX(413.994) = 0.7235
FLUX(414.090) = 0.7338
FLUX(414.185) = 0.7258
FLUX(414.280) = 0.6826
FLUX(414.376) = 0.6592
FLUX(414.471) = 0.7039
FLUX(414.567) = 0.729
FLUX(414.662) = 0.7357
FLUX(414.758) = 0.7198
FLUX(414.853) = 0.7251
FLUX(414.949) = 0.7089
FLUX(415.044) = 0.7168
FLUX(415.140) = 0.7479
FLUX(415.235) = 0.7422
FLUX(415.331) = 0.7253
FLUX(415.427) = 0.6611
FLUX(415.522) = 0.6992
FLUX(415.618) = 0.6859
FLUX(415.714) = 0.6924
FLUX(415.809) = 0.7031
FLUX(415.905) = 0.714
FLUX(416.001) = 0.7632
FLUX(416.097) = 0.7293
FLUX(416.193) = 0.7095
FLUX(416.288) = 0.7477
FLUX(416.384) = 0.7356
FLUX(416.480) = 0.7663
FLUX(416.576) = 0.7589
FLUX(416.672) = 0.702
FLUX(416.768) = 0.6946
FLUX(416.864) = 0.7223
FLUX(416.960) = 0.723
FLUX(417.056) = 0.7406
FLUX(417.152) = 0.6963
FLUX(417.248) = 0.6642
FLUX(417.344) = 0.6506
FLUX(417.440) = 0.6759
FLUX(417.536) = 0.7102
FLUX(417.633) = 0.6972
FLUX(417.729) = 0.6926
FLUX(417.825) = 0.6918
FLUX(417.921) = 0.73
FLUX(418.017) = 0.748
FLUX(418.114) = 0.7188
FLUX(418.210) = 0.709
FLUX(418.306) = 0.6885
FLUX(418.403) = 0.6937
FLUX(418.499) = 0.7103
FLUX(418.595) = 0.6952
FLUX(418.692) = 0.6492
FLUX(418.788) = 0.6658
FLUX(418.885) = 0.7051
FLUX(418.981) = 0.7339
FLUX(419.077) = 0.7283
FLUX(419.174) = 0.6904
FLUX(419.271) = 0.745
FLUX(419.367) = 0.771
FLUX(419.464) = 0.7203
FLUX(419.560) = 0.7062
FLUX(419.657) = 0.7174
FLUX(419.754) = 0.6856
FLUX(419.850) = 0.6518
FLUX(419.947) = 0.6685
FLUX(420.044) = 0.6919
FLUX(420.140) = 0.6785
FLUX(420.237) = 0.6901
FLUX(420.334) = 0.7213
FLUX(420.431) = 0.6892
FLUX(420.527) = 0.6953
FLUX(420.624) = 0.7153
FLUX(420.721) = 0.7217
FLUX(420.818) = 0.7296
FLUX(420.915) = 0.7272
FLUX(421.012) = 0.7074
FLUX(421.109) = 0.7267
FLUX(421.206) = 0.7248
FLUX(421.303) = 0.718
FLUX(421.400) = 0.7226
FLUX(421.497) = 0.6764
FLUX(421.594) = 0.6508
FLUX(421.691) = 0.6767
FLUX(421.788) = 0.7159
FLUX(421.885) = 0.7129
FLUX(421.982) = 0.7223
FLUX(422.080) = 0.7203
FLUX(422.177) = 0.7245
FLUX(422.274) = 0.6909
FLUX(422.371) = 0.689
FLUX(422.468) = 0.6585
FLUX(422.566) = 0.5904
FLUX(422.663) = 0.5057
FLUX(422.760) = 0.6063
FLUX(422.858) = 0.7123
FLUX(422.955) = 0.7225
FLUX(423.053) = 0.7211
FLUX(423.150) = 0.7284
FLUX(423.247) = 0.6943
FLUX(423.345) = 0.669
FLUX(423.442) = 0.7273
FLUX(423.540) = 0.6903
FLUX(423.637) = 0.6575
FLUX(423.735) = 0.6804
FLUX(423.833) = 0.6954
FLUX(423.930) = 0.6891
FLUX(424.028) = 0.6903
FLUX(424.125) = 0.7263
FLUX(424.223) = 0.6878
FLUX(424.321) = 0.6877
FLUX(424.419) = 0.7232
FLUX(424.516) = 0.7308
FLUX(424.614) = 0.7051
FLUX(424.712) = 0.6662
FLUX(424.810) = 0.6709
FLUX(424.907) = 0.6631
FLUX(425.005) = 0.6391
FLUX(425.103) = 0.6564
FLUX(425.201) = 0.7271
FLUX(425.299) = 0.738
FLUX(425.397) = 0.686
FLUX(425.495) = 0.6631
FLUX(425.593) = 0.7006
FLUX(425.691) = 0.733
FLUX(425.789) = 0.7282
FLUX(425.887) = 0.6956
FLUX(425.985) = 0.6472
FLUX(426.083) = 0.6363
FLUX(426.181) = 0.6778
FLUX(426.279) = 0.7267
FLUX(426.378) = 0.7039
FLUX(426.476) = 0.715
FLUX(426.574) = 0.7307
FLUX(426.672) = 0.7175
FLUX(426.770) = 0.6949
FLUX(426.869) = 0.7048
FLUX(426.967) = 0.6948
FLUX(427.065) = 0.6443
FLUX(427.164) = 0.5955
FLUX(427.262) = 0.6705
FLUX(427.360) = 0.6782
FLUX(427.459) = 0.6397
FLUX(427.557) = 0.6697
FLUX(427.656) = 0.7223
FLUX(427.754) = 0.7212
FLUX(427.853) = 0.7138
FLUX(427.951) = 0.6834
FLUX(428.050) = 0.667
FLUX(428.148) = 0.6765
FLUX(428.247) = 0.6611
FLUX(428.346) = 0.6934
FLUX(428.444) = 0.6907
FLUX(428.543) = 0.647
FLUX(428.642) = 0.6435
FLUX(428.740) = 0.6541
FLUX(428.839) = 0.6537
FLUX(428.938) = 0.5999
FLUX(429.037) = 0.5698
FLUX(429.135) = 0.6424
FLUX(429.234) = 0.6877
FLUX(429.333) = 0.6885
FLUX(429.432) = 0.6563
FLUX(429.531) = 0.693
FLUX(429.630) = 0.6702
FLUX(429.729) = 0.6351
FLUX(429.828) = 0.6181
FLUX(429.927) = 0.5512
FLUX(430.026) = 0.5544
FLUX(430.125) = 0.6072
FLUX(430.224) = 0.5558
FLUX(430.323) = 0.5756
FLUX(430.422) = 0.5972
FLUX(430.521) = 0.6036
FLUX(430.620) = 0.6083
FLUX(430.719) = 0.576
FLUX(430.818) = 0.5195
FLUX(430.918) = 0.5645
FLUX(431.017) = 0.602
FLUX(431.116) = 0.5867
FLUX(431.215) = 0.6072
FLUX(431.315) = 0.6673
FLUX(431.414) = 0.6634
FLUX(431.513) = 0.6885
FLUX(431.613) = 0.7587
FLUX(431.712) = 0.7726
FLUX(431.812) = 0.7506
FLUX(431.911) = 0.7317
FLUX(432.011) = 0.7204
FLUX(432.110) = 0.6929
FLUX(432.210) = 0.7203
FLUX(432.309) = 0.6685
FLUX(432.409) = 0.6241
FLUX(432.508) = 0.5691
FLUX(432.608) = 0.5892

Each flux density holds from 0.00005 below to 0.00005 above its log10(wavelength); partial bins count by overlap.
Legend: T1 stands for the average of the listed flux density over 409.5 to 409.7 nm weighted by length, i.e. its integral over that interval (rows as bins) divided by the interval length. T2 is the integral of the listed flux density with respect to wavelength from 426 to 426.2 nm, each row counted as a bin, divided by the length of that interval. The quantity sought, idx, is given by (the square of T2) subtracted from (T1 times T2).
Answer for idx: 0.01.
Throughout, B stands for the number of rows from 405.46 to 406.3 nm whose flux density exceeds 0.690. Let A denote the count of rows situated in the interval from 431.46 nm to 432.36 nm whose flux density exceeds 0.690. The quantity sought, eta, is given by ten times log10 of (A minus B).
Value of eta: 3.0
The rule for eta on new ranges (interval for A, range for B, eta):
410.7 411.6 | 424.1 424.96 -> 0.0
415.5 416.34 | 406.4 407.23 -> 6.0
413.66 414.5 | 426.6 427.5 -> 4.8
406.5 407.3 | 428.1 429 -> 4.8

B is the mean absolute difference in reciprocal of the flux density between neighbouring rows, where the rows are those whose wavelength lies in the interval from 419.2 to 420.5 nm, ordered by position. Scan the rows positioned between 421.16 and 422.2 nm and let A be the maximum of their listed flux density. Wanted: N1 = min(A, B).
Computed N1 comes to 0.050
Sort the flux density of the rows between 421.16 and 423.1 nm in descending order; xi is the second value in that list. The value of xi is 0.7245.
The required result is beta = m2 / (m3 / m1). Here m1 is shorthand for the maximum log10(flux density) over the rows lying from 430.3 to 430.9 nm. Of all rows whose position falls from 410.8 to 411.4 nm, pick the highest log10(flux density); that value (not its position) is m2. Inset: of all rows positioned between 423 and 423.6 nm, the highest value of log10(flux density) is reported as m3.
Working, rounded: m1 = -0.216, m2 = -0.138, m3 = -0.138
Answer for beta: -0.22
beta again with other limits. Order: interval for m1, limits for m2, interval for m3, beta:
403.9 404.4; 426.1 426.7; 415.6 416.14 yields -0.15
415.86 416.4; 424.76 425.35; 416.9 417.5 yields -0.12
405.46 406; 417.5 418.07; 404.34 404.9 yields -0.14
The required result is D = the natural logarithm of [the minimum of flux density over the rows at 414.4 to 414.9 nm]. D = -0.35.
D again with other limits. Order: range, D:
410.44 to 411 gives -0.49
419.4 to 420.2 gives -0.43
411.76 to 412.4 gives -0.39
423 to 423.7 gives -0.42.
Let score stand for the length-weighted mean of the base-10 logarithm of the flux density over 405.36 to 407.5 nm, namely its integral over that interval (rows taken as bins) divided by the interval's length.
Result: -0.162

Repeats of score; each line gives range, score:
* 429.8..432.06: -0.204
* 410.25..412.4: -0.169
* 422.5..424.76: -0.167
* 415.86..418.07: -0.146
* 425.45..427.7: -0.164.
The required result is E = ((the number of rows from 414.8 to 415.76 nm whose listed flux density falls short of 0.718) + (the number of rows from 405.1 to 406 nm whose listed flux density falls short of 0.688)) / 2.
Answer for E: 4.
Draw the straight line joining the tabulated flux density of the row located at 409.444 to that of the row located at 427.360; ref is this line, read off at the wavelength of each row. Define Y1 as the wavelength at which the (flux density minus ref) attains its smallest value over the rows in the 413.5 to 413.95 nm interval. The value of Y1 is 413.518 nm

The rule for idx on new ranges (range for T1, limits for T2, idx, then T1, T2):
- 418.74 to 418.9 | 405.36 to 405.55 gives -0.02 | 0.68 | 0.70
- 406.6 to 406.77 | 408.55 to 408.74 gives -0.04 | 0.67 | 0.73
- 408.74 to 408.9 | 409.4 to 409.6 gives 0.05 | 0.76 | 0.68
